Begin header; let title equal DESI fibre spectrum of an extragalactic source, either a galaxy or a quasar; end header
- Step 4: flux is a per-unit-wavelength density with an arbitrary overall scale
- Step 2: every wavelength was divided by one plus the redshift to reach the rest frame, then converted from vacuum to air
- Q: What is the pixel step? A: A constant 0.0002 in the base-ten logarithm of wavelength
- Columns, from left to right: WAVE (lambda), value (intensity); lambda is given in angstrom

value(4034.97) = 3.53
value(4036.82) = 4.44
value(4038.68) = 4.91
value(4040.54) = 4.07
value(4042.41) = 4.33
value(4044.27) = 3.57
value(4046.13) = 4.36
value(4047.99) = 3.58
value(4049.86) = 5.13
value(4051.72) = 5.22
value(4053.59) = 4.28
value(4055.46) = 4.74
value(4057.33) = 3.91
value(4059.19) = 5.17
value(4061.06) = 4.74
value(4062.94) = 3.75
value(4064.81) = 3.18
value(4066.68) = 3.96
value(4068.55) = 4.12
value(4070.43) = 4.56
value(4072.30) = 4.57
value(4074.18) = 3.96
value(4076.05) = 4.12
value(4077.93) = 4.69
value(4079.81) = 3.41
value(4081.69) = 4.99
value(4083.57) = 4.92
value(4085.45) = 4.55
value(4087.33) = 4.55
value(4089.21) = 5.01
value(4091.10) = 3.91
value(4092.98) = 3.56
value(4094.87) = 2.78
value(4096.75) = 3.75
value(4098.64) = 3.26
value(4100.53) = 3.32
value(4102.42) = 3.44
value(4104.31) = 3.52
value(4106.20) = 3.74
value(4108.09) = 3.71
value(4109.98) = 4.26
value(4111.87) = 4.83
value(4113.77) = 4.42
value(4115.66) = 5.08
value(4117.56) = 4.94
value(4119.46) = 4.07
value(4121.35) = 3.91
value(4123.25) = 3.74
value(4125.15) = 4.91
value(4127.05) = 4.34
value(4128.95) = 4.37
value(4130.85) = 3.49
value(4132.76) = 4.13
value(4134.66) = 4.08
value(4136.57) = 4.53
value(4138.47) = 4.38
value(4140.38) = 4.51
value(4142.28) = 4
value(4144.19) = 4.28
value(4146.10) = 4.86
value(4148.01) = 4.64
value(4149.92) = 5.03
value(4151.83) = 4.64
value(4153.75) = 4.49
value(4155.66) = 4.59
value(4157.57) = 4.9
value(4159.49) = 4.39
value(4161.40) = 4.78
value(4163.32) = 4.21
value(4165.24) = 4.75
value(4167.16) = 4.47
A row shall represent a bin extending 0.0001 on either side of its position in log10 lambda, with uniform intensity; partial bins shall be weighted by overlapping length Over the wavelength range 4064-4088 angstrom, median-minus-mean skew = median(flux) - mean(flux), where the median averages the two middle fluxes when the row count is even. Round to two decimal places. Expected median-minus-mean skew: 0.27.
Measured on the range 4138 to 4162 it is 0.01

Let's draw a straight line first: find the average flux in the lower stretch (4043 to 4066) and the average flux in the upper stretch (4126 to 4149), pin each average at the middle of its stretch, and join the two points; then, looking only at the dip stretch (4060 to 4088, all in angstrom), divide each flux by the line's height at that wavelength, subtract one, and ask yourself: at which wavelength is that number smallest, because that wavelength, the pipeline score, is 4064.81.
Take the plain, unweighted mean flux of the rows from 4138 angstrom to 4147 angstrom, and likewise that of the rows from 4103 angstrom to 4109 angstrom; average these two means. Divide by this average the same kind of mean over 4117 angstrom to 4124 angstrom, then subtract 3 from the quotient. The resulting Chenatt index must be -1.97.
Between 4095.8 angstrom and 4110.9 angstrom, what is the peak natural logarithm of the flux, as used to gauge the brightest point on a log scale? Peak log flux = 1.45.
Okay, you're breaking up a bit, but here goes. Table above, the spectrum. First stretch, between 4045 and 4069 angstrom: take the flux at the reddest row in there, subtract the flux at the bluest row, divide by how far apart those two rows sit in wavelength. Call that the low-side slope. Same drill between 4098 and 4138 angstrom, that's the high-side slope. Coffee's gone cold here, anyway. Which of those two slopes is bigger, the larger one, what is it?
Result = 0.033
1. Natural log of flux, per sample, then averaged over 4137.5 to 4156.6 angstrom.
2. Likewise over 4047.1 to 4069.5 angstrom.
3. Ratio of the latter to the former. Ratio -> 0.96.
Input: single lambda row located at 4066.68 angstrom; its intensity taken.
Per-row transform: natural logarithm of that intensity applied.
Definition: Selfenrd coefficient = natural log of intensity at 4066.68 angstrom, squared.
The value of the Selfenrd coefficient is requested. 1.9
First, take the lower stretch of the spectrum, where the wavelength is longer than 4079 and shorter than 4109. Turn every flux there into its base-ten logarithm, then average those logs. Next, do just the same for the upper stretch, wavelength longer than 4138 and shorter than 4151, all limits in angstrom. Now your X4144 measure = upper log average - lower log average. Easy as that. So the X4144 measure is 0.070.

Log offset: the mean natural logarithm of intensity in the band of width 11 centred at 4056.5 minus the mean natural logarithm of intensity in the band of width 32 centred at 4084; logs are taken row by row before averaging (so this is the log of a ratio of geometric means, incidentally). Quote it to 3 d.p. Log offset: 0.125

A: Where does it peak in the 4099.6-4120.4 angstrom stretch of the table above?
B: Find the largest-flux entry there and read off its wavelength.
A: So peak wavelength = 4115.66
